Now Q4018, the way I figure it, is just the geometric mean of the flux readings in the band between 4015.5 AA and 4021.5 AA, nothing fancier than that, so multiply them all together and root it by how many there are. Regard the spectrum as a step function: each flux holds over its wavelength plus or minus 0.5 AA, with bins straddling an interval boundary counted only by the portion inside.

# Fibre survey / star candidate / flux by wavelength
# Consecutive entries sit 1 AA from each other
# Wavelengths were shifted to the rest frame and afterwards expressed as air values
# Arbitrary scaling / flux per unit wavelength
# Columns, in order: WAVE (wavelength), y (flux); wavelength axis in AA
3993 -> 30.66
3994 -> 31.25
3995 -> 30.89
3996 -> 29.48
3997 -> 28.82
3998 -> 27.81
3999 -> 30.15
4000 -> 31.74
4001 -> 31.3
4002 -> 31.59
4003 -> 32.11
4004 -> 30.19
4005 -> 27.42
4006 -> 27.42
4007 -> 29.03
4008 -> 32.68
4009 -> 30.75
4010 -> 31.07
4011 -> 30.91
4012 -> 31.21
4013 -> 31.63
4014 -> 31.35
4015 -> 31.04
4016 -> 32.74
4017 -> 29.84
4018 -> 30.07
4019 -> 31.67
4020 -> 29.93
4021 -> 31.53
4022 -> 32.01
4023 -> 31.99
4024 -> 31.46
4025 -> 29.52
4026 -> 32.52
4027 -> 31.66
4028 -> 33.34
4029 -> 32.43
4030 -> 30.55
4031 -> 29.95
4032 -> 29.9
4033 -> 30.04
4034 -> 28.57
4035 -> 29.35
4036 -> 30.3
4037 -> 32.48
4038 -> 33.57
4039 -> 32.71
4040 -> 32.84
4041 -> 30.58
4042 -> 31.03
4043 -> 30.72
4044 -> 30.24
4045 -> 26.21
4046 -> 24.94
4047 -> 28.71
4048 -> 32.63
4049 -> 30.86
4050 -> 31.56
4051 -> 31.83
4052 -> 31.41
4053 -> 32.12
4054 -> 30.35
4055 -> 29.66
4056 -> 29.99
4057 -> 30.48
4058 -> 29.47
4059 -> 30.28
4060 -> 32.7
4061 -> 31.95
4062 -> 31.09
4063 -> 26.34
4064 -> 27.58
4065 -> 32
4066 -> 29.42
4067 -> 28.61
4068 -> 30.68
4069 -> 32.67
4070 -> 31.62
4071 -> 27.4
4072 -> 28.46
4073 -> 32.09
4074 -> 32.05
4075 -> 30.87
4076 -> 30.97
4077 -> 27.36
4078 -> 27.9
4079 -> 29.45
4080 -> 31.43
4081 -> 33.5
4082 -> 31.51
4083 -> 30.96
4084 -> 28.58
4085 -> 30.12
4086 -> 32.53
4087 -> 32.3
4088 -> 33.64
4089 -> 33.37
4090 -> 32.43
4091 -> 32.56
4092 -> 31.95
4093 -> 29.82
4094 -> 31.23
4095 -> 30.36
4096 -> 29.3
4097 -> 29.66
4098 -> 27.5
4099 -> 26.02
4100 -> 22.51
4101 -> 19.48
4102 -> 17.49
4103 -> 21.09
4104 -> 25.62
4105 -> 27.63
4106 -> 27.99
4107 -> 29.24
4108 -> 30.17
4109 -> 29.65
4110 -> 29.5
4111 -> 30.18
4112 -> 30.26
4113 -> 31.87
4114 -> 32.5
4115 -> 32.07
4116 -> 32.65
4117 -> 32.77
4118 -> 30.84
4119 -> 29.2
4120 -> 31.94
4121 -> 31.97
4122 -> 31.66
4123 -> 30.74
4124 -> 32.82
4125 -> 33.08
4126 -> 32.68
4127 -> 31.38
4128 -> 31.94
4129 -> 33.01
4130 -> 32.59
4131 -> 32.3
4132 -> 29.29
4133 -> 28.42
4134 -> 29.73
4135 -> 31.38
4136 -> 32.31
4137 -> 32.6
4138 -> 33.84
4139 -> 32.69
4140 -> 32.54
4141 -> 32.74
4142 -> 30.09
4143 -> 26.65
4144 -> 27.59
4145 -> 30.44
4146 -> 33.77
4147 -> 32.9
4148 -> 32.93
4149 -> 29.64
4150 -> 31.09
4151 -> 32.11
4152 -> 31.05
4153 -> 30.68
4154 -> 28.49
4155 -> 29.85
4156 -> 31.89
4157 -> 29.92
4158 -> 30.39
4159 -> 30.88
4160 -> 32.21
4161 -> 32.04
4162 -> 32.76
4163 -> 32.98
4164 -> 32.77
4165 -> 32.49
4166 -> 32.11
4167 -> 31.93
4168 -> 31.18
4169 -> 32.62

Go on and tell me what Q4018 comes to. 30.9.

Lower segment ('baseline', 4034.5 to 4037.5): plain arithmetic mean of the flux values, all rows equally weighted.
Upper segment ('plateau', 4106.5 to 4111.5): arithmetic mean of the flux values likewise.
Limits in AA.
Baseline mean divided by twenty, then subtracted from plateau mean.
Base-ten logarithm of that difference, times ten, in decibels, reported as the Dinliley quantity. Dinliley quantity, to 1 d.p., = 14.5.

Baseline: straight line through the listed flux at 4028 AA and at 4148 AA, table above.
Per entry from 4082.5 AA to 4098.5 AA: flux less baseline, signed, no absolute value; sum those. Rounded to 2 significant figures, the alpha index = -34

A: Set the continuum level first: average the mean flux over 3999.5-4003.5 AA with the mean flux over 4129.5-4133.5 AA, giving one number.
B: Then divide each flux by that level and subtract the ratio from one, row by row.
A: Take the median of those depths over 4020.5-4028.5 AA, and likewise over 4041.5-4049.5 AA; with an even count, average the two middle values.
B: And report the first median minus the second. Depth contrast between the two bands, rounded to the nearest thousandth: -0.043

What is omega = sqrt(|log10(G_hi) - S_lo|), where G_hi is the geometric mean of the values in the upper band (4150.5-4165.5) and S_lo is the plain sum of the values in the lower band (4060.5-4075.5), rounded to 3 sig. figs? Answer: 21.2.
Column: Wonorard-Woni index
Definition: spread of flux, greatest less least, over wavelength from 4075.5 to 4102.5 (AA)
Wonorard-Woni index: 16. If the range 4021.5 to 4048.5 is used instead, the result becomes 9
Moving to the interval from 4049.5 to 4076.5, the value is 6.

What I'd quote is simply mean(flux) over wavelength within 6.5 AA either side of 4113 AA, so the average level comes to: 30.8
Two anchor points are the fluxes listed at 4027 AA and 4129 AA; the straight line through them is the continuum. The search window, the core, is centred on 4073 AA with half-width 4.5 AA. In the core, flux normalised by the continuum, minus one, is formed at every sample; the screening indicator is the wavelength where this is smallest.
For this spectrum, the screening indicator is 4077 AA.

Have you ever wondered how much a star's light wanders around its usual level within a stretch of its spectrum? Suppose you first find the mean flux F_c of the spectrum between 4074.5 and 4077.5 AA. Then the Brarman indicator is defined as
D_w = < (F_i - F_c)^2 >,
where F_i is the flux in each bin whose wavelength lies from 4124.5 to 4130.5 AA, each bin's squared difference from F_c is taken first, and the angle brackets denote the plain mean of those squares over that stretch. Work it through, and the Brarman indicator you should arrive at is 7.7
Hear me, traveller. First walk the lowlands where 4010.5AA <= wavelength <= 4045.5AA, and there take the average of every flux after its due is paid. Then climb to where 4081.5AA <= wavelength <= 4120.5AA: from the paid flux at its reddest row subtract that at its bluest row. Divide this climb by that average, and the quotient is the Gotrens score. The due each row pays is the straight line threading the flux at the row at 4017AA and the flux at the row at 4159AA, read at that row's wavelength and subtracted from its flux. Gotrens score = 0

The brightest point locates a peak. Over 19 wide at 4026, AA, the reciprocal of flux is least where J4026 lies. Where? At 4028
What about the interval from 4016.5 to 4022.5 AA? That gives 4022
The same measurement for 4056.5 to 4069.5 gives 4060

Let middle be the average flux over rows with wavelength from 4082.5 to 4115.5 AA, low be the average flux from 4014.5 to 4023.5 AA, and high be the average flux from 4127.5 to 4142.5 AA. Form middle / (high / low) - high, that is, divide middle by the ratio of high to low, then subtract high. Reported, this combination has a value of -3.1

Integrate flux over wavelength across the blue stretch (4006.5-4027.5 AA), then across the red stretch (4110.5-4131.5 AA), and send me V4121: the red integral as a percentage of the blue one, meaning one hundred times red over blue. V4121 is 102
